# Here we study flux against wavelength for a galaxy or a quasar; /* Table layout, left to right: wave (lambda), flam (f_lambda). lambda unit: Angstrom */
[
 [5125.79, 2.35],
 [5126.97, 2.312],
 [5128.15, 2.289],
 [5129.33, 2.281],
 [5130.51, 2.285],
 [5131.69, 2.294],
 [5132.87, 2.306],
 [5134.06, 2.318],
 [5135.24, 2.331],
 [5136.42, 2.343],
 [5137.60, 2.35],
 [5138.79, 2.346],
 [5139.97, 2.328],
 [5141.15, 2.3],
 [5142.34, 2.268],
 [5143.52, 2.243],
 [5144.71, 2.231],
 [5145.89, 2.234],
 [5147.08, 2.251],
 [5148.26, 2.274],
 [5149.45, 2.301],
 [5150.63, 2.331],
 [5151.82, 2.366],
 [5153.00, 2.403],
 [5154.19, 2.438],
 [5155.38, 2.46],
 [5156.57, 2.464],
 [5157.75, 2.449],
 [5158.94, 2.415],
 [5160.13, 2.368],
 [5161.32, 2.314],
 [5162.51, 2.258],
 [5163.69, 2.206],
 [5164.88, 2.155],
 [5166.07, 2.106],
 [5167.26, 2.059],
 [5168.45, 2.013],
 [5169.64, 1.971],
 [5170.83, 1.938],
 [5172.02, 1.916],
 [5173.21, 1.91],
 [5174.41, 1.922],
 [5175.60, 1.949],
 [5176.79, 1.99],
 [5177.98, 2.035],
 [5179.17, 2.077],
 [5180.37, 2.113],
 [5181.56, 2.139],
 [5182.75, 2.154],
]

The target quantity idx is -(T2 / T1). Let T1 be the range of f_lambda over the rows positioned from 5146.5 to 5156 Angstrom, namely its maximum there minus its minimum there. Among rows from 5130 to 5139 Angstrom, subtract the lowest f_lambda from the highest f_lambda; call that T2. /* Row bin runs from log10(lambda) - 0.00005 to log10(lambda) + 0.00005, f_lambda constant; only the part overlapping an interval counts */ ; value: -0.3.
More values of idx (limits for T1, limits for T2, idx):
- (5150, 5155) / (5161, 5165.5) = -1.5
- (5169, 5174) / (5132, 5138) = -0.7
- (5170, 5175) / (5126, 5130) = -1.1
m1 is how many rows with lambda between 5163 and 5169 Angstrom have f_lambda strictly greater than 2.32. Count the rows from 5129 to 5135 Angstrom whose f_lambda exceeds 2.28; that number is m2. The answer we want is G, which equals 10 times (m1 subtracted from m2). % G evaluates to 50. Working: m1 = 0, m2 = 5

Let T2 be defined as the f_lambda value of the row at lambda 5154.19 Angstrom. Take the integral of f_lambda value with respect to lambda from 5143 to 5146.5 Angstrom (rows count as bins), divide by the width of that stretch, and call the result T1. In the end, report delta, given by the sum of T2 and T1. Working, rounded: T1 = 2.23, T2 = 2.438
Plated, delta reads 4.67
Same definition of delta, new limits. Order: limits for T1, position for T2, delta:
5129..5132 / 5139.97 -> 4.62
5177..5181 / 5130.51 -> 4.35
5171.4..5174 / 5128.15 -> 4.20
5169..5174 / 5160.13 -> 4.30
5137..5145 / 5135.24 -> 4.63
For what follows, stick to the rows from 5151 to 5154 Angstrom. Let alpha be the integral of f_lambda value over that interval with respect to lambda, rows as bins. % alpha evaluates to 7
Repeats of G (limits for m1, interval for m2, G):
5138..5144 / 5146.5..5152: 10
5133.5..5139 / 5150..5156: 10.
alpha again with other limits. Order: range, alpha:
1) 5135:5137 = 5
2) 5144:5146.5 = 6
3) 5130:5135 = 12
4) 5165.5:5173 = 15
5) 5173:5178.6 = 11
